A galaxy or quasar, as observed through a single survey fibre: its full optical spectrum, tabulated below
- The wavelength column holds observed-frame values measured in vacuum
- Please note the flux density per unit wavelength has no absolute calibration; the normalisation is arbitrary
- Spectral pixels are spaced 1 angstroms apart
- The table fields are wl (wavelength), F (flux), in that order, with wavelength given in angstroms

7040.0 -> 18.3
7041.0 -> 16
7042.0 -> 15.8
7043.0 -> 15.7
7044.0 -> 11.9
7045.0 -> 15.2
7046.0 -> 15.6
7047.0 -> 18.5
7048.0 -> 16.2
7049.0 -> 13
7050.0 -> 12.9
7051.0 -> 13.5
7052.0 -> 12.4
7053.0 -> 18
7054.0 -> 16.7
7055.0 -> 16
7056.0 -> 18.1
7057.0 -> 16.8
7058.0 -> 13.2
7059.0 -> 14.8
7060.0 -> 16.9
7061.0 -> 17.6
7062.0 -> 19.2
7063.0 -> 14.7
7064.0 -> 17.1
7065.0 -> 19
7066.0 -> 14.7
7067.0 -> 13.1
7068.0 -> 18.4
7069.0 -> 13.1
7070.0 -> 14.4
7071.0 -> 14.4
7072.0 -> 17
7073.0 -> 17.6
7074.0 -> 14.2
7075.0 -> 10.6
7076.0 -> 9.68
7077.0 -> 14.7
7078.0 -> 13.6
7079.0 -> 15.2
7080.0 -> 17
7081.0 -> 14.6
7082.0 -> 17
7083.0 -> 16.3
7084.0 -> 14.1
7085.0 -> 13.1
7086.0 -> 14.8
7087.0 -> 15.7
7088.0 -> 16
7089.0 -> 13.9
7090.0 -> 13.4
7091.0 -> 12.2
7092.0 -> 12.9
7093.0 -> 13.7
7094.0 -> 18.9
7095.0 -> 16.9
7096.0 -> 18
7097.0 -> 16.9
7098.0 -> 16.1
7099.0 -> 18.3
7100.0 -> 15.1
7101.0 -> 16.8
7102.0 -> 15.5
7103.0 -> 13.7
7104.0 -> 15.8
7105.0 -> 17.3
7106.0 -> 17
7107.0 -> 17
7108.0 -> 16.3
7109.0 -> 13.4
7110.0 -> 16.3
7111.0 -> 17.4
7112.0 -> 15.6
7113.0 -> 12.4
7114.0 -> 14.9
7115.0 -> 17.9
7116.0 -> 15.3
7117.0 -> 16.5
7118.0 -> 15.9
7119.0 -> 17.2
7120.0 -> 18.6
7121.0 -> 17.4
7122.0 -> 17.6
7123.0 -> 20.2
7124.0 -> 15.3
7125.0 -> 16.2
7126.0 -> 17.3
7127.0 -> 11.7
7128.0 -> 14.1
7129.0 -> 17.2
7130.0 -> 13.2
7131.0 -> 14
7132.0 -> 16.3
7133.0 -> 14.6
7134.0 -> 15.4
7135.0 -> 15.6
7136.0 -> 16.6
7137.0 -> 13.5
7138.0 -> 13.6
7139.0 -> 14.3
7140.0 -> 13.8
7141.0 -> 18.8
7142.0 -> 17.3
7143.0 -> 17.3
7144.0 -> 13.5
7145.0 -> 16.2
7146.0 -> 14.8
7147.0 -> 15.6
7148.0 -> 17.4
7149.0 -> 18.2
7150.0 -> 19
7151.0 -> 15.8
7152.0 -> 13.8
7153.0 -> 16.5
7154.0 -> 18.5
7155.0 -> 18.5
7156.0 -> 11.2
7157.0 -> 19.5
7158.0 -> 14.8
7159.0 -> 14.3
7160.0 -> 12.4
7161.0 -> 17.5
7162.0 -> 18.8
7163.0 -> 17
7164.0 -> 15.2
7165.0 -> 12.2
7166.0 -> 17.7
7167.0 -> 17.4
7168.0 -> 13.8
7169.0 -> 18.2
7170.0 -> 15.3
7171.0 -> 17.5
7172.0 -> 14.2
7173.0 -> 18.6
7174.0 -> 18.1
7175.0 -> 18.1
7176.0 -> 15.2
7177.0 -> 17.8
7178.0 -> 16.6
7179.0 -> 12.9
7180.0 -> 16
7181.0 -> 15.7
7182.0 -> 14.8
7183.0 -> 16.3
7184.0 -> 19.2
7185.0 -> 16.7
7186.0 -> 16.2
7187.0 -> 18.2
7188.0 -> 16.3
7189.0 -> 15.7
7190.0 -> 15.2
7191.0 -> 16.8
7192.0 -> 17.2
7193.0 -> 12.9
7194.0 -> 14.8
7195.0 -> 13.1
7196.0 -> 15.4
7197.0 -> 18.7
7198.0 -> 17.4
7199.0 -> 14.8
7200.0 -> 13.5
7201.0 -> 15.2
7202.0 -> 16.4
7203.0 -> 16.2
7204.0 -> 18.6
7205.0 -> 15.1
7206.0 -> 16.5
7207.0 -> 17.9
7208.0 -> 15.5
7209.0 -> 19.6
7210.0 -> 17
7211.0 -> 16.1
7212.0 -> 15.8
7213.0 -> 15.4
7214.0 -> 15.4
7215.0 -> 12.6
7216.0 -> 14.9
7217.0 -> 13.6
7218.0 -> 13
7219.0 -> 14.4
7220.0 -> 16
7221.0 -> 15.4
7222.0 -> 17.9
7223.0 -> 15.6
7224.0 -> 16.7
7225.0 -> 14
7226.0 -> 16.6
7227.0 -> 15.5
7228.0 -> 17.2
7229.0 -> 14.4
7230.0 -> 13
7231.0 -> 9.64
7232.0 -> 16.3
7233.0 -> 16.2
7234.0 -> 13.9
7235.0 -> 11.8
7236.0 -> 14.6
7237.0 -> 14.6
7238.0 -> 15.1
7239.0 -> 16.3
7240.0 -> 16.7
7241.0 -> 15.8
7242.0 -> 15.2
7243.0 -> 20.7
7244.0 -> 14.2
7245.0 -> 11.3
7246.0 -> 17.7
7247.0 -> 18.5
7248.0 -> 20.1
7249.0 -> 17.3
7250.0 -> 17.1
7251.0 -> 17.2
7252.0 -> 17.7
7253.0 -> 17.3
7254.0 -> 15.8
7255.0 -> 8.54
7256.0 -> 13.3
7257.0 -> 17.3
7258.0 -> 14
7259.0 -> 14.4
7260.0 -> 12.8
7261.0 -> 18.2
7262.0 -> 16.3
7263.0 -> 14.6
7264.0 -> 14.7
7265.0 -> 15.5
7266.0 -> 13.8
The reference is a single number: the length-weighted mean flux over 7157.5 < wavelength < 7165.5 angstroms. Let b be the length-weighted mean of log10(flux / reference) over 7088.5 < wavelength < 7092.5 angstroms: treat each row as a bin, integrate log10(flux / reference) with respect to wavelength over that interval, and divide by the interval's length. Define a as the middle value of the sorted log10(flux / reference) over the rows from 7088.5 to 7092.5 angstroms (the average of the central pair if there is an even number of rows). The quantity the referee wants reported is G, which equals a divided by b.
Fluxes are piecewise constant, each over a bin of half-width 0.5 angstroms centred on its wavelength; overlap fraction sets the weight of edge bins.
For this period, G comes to 1.0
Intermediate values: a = -0.07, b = -0.067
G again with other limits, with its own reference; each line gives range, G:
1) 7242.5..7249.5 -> 1.5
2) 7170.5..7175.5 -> 1.4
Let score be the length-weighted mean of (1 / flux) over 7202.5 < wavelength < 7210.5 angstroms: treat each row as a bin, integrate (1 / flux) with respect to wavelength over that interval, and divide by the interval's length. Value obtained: 0.0591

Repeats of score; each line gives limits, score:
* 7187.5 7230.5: 0.0646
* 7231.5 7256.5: 0.0658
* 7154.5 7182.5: 0.0636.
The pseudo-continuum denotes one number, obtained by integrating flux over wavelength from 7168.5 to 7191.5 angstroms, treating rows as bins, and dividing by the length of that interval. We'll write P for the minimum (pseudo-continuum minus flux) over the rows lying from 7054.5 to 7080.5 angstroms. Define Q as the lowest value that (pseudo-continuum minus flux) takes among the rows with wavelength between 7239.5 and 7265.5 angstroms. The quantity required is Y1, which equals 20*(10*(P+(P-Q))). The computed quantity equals -239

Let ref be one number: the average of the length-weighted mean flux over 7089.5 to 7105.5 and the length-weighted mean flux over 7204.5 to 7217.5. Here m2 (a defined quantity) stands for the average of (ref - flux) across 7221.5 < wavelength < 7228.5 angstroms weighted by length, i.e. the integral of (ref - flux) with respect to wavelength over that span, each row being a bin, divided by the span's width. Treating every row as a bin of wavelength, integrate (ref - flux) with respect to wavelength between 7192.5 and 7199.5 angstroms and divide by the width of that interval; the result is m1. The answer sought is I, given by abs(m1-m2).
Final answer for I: 0.91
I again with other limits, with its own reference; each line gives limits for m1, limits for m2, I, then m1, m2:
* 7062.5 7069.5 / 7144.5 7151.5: 0.99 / 0.0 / -0.95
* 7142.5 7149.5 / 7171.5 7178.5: 0.80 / -0.4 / -1.18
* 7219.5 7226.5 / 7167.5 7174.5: 0.50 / -0.3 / -0.77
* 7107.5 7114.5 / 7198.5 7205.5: 0.50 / 0.6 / 0.07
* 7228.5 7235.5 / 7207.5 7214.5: 2.79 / 2.2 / -0.64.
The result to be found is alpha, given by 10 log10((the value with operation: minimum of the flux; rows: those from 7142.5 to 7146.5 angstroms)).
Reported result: 11.3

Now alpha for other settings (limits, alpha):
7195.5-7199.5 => 11.7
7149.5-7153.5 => 11.4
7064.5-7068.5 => 11.2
